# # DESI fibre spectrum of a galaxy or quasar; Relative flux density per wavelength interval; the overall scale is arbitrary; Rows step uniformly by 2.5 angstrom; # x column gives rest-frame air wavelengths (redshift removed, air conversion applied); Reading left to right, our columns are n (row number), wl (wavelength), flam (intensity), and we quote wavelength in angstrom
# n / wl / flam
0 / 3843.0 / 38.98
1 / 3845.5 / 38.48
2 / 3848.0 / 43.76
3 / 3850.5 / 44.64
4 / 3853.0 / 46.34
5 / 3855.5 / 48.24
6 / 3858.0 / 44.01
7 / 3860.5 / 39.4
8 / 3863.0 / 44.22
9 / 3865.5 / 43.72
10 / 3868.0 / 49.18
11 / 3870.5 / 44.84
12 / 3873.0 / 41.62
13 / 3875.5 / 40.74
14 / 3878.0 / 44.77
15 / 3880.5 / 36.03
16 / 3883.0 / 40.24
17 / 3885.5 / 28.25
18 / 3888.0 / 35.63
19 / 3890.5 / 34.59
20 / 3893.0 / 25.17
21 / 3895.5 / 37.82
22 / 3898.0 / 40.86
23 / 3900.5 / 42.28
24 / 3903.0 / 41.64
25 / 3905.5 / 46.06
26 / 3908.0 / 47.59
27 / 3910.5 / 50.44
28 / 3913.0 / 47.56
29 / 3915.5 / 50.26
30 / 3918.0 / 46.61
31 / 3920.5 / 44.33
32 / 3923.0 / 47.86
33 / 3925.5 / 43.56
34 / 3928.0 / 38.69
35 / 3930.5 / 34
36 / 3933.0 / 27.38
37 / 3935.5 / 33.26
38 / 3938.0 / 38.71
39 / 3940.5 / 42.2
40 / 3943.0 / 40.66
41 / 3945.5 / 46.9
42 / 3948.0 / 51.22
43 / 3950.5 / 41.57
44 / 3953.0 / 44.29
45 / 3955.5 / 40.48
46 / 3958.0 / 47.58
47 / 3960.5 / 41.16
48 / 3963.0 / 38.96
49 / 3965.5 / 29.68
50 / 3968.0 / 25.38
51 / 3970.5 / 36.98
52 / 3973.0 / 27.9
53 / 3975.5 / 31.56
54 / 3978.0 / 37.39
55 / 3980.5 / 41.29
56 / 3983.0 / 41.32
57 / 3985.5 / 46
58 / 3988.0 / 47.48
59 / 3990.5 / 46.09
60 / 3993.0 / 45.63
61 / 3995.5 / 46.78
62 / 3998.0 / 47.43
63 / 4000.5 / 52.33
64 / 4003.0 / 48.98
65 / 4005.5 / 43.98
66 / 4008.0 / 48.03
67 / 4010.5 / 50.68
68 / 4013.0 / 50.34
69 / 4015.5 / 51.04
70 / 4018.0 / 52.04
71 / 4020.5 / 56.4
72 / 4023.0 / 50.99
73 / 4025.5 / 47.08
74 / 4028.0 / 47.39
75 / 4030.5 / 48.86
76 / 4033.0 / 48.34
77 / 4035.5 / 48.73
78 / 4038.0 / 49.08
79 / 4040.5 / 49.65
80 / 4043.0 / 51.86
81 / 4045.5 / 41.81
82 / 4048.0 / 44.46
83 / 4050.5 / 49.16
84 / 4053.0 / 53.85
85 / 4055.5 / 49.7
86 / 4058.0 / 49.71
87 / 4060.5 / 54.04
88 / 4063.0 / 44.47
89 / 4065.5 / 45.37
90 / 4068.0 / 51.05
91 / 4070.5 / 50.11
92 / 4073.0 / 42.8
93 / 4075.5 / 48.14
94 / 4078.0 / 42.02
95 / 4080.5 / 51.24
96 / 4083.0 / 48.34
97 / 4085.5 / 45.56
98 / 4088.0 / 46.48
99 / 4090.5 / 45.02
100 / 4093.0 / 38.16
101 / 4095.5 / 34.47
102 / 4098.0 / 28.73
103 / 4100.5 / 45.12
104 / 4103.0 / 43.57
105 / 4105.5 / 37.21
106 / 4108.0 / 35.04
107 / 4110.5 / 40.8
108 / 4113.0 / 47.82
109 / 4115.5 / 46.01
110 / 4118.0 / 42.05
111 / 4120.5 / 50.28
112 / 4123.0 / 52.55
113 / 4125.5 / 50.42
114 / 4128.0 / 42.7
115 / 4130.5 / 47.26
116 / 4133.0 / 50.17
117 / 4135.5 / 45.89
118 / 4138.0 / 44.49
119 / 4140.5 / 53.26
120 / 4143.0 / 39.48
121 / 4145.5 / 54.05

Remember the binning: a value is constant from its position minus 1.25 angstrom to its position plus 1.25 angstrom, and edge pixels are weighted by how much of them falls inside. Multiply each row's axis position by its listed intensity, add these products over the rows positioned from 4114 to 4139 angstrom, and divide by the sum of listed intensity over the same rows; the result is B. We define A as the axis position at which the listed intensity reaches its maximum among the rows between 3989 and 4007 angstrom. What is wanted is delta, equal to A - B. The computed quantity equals -126.2 angstrom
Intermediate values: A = 4000.5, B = 4126.7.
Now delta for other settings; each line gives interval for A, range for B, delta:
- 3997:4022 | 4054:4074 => -43.6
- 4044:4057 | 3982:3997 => 63.6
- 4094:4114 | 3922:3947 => 178.7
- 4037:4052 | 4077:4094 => -42.3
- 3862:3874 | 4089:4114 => -234.0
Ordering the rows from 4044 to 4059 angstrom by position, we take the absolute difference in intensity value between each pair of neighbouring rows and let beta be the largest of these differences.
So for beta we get 5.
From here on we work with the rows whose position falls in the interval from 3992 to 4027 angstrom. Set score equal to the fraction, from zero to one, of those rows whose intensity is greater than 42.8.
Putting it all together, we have 1.00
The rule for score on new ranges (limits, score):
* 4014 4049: 0.93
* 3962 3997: 0.36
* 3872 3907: 0.14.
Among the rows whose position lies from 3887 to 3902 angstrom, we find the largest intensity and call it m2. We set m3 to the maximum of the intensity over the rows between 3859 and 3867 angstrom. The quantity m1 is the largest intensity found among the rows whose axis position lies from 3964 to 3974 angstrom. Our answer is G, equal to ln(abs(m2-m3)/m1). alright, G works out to -2.9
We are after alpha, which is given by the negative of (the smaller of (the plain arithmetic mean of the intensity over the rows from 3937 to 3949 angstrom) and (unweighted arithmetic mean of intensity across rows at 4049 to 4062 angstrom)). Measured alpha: -43.9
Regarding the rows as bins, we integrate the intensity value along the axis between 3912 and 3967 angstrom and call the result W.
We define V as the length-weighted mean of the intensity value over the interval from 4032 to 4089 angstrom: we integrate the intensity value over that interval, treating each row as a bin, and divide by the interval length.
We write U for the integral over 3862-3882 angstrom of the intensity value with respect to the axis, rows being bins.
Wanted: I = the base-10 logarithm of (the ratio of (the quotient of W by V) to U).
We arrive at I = -1.26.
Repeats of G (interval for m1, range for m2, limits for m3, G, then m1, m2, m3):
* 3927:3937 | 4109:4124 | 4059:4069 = -3.3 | 38.69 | 52.55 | 54.04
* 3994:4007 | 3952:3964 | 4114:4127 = -2.4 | 52.33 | 47.58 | 52.55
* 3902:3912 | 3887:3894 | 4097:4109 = -1.7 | 50.44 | 35.63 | 45.12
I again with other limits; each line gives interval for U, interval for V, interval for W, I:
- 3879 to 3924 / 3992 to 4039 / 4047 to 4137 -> -1.35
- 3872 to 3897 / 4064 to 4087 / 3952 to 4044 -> -1.02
